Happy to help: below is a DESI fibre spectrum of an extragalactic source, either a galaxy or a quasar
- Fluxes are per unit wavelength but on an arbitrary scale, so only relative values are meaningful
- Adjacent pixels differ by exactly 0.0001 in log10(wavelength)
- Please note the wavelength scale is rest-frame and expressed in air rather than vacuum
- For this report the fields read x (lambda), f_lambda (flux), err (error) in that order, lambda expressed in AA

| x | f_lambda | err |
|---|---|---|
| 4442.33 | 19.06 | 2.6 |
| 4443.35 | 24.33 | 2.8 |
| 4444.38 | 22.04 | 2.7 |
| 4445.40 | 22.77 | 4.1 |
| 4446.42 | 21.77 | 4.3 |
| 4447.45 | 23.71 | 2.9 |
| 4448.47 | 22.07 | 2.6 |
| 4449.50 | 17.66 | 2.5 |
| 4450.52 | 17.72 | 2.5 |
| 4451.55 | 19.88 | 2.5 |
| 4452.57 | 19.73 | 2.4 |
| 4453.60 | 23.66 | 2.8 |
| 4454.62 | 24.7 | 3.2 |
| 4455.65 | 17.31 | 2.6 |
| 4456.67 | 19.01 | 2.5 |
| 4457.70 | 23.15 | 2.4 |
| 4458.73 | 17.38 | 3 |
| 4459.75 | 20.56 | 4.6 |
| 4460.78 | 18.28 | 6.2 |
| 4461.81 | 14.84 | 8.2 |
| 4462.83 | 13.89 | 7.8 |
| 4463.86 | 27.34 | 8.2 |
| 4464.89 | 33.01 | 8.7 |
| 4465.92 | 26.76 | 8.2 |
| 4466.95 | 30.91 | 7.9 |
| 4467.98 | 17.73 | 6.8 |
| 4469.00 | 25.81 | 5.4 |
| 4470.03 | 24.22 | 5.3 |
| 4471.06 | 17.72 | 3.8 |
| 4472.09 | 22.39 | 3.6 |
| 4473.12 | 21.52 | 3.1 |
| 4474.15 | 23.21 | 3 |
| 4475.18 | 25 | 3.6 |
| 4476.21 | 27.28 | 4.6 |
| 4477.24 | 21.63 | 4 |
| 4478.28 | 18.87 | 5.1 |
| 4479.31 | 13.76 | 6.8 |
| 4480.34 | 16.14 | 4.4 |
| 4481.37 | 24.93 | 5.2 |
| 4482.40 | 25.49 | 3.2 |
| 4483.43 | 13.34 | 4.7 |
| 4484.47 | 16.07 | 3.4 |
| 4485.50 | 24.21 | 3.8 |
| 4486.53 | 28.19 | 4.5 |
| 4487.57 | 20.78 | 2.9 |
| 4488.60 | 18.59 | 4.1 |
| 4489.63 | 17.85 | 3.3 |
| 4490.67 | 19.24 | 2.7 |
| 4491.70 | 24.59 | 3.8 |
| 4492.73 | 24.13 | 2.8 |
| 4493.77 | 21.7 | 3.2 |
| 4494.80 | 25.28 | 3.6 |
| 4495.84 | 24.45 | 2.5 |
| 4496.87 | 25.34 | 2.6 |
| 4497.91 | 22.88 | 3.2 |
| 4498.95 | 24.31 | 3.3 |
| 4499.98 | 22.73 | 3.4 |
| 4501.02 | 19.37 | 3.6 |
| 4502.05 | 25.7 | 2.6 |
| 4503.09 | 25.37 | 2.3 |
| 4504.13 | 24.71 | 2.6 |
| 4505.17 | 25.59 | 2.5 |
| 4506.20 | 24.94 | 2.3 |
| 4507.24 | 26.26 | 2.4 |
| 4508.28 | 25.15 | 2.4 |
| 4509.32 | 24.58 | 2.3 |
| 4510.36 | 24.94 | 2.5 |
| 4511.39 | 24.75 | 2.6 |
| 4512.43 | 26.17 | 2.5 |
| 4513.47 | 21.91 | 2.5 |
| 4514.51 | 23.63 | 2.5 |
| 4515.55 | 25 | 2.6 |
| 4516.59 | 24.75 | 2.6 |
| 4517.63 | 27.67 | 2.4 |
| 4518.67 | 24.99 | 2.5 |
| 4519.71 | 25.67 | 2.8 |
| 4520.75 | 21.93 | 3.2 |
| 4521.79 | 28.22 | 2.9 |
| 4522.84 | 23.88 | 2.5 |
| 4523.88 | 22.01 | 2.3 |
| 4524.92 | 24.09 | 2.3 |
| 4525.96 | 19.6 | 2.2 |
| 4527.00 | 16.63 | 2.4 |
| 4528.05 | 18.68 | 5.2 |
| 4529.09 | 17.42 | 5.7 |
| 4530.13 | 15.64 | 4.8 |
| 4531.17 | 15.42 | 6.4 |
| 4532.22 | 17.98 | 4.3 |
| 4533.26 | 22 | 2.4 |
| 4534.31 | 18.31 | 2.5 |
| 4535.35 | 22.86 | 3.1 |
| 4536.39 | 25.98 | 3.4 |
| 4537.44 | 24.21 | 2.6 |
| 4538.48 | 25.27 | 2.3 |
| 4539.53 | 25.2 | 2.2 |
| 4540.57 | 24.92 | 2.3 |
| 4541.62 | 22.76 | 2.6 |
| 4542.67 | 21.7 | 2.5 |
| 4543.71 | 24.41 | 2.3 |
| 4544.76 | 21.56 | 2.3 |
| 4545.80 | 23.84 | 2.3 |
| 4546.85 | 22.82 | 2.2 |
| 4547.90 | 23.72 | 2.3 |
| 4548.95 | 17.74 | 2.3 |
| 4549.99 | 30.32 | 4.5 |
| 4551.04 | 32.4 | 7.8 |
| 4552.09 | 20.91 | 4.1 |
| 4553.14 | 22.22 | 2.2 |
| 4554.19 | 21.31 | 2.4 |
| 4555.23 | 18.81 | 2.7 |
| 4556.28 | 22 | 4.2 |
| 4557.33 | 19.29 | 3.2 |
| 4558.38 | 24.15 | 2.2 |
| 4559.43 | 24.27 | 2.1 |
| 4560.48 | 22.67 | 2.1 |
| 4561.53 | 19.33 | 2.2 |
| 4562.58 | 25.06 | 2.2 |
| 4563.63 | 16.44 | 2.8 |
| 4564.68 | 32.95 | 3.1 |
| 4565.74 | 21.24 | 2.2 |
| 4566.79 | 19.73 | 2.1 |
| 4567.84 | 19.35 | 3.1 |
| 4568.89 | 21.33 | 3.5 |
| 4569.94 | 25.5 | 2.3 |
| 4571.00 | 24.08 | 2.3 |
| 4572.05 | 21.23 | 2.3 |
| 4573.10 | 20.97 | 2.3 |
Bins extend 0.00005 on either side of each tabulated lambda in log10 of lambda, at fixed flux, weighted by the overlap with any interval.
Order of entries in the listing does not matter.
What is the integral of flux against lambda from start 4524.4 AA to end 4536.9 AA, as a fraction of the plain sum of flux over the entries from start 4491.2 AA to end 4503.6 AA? 0.86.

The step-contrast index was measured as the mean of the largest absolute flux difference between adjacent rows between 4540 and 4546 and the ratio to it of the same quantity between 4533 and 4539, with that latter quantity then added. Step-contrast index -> 7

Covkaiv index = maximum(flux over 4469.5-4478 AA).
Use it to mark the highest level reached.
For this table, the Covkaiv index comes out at 27.28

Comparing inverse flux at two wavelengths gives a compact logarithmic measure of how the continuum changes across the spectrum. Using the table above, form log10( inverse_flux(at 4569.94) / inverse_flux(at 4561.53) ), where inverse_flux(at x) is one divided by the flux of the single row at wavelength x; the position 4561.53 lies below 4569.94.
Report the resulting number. -0.12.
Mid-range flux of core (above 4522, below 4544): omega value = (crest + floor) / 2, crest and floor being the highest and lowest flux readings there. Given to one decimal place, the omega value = 20.7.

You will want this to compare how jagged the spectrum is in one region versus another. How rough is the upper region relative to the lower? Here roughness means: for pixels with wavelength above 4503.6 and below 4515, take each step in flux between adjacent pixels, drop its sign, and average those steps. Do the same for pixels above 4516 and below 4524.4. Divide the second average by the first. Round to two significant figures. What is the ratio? 2.6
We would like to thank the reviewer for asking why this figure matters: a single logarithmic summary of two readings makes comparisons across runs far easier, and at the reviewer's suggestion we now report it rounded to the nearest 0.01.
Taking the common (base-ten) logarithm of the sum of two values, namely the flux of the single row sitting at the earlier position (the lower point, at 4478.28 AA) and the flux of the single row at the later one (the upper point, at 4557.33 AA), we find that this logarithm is 1.58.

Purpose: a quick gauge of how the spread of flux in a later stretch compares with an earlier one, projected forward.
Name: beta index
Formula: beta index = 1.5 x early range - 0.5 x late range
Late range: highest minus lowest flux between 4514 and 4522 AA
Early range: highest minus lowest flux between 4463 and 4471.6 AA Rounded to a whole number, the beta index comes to 20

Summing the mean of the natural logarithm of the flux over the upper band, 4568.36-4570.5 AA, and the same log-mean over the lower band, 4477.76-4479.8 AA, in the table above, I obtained 5.9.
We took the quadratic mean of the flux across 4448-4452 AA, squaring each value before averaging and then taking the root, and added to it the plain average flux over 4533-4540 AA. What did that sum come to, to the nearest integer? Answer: 43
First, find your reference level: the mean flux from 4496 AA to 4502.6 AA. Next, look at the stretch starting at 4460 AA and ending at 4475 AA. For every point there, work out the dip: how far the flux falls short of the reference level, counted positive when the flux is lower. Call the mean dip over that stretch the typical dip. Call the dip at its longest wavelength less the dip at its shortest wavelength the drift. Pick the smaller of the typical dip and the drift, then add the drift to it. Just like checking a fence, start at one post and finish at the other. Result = -10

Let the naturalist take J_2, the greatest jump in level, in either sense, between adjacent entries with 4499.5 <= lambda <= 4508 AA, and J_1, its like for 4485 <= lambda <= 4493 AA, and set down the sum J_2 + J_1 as 13.7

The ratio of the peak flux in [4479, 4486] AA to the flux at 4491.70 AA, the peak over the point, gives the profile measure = 1.04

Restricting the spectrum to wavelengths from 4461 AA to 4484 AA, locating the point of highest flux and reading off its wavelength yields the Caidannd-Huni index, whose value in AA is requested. 4464.89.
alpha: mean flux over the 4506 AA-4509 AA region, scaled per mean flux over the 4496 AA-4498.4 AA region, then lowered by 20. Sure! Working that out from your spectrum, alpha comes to -18.9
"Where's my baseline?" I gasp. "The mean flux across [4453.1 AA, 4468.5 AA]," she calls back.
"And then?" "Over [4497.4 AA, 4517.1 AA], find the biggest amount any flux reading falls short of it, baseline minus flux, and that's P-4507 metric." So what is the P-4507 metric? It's 2.5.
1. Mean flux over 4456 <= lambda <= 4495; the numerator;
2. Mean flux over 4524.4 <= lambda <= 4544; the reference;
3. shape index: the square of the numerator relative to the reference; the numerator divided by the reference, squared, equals 1.0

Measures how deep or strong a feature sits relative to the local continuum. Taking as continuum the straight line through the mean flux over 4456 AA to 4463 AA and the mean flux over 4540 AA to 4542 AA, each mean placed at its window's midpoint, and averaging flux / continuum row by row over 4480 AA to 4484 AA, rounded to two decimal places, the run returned 1.01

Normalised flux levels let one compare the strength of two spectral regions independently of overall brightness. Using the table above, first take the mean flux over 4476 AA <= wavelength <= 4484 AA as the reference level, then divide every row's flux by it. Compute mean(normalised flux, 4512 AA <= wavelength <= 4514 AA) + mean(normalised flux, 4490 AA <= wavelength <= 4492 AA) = 2.28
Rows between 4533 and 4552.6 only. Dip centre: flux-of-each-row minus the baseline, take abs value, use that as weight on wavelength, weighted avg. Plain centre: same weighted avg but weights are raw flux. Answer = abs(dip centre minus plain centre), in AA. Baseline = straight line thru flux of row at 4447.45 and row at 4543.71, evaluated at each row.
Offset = 1.9 AA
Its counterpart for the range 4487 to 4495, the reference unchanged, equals 1.3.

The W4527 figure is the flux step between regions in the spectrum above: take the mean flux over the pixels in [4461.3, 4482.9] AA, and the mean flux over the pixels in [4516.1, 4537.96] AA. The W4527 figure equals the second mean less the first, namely -0.7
